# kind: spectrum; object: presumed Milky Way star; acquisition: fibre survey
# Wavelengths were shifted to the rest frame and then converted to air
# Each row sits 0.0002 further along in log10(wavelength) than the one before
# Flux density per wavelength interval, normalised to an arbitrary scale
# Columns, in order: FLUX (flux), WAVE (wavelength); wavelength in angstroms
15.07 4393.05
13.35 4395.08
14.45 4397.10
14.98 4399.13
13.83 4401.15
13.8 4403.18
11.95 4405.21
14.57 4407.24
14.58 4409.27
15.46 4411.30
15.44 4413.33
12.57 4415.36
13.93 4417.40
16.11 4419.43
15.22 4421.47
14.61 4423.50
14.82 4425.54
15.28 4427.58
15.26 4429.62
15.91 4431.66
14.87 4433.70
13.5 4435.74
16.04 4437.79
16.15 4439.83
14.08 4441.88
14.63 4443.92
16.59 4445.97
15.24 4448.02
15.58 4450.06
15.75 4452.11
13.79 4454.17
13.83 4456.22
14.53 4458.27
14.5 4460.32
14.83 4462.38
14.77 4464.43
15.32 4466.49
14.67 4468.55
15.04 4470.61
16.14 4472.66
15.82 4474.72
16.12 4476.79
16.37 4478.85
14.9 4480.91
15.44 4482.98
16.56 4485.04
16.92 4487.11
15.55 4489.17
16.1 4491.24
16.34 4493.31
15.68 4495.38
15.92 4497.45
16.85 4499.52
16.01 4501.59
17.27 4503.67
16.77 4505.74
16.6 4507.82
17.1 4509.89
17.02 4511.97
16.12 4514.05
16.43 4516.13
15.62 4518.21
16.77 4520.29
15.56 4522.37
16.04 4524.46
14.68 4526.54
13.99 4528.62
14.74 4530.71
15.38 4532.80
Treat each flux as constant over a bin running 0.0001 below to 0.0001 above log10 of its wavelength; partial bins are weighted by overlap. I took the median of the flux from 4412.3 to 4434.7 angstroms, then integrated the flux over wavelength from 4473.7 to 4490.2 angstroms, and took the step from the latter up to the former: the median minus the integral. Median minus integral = -248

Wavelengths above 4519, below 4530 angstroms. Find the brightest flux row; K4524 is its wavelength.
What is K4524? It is 4520.29 angstroms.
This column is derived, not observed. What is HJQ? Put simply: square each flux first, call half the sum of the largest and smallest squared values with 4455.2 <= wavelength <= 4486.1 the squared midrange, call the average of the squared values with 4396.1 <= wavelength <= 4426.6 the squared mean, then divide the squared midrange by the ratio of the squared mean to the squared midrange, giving 259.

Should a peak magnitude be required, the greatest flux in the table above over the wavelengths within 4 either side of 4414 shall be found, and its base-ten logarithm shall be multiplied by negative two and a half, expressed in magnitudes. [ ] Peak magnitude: -2.97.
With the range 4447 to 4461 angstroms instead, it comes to -2.99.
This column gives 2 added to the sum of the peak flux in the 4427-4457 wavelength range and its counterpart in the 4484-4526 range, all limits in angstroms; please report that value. 35.9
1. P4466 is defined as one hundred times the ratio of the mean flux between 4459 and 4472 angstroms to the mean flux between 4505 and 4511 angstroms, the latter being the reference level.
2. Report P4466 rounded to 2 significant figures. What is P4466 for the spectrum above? 88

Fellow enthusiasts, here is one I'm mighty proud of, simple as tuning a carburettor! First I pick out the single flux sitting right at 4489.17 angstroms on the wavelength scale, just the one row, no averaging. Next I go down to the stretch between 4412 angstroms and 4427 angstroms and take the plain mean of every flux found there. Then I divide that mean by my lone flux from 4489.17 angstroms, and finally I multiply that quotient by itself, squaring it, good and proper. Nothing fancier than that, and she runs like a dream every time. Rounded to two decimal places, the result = 0.89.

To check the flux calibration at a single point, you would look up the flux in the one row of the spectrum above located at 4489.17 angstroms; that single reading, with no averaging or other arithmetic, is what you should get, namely 15.55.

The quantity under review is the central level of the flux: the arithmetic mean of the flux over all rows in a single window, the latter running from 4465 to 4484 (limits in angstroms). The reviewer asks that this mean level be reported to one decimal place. 15.5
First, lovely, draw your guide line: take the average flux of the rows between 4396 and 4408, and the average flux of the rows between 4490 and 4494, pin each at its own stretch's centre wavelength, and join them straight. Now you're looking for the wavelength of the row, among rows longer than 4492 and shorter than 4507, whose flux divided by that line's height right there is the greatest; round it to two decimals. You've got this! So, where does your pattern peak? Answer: 4503.67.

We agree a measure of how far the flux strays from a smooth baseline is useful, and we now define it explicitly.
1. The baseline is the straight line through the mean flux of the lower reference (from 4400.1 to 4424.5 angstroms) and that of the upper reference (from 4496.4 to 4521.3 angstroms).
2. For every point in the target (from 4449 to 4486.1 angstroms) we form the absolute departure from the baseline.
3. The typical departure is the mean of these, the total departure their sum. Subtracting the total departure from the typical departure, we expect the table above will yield -12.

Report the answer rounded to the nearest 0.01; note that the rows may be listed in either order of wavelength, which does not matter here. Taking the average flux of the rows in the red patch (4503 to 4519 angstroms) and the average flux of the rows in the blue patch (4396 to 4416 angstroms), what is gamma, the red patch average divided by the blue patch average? 1.17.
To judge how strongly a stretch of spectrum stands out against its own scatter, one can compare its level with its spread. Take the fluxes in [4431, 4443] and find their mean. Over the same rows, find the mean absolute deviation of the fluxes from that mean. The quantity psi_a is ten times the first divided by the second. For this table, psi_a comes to 160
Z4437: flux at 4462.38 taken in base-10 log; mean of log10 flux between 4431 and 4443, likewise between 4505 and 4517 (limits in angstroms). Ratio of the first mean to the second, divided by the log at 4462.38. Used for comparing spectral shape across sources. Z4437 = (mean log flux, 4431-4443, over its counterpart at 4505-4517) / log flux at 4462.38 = 0.823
